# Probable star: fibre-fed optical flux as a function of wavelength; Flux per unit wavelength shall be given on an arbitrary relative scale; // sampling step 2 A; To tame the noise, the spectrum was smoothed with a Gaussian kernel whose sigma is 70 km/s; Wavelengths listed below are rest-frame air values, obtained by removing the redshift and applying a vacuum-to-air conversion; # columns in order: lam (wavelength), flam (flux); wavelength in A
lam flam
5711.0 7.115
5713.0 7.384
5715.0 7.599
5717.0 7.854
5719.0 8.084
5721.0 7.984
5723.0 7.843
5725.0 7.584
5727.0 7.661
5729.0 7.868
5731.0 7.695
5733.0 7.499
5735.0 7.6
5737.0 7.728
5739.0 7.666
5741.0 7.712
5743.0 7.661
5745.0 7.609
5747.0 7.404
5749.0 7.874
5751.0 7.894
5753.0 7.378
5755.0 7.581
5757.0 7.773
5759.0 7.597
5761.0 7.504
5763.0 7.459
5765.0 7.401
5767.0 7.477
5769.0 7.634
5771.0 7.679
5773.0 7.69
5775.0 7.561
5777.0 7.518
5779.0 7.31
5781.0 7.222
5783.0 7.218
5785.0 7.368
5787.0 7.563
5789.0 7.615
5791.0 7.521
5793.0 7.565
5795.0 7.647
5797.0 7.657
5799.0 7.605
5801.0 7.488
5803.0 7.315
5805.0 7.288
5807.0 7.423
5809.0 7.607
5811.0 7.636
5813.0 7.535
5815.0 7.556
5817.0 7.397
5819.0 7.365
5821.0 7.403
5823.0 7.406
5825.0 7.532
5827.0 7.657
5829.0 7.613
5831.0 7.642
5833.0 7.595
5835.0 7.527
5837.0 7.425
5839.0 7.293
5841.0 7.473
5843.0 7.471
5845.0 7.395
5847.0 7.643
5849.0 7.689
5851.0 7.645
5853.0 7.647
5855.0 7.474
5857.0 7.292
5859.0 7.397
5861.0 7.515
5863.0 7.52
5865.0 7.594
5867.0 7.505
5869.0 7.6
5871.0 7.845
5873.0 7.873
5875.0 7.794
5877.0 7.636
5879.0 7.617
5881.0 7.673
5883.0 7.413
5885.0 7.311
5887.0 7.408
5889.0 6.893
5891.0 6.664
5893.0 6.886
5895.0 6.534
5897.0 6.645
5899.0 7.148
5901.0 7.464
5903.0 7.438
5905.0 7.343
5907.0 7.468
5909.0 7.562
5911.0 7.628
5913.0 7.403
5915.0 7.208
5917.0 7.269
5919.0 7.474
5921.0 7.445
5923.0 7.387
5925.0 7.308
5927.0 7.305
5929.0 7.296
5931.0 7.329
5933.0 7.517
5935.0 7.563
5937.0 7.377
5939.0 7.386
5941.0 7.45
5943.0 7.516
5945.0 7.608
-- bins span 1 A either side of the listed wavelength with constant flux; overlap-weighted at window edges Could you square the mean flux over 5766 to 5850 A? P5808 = 56.3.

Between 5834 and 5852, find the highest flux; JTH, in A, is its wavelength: 5849.0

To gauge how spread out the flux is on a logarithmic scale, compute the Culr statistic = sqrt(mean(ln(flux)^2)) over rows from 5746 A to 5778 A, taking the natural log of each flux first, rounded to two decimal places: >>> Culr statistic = 2.03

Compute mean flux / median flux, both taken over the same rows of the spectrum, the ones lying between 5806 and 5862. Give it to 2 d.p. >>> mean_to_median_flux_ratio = 1.00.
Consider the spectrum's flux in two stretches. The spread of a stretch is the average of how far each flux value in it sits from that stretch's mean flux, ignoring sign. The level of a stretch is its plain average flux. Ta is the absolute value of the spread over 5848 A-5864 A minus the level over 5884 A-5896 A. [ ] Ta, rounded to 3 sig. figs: 6.85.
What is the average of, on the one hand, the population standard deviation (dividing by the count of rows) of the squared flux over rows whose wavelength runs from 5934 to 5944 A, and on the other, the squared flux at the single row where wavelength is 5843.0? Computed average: 28.4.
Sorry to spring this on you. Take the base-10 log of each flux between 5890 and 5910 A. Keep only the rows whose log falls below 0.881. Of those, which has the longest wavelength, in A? 5909.0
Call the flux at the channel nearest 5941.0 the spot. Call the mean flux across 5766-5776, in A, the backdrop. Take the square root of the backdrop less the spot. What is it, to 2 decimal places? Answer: 0.40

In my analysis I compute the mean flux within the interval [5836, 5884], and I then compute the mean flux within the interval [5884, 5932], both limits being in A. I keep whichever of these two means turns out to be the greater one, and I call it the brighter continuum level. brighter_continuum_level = 7.56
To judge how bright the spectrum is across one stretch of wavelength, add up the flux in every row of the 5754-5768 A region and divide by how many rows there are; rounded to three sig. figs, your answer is 7.54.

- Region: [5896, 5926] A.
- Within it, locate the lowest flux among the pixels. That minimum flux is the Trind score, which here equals 6.645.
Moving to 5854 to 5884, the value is 7.292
